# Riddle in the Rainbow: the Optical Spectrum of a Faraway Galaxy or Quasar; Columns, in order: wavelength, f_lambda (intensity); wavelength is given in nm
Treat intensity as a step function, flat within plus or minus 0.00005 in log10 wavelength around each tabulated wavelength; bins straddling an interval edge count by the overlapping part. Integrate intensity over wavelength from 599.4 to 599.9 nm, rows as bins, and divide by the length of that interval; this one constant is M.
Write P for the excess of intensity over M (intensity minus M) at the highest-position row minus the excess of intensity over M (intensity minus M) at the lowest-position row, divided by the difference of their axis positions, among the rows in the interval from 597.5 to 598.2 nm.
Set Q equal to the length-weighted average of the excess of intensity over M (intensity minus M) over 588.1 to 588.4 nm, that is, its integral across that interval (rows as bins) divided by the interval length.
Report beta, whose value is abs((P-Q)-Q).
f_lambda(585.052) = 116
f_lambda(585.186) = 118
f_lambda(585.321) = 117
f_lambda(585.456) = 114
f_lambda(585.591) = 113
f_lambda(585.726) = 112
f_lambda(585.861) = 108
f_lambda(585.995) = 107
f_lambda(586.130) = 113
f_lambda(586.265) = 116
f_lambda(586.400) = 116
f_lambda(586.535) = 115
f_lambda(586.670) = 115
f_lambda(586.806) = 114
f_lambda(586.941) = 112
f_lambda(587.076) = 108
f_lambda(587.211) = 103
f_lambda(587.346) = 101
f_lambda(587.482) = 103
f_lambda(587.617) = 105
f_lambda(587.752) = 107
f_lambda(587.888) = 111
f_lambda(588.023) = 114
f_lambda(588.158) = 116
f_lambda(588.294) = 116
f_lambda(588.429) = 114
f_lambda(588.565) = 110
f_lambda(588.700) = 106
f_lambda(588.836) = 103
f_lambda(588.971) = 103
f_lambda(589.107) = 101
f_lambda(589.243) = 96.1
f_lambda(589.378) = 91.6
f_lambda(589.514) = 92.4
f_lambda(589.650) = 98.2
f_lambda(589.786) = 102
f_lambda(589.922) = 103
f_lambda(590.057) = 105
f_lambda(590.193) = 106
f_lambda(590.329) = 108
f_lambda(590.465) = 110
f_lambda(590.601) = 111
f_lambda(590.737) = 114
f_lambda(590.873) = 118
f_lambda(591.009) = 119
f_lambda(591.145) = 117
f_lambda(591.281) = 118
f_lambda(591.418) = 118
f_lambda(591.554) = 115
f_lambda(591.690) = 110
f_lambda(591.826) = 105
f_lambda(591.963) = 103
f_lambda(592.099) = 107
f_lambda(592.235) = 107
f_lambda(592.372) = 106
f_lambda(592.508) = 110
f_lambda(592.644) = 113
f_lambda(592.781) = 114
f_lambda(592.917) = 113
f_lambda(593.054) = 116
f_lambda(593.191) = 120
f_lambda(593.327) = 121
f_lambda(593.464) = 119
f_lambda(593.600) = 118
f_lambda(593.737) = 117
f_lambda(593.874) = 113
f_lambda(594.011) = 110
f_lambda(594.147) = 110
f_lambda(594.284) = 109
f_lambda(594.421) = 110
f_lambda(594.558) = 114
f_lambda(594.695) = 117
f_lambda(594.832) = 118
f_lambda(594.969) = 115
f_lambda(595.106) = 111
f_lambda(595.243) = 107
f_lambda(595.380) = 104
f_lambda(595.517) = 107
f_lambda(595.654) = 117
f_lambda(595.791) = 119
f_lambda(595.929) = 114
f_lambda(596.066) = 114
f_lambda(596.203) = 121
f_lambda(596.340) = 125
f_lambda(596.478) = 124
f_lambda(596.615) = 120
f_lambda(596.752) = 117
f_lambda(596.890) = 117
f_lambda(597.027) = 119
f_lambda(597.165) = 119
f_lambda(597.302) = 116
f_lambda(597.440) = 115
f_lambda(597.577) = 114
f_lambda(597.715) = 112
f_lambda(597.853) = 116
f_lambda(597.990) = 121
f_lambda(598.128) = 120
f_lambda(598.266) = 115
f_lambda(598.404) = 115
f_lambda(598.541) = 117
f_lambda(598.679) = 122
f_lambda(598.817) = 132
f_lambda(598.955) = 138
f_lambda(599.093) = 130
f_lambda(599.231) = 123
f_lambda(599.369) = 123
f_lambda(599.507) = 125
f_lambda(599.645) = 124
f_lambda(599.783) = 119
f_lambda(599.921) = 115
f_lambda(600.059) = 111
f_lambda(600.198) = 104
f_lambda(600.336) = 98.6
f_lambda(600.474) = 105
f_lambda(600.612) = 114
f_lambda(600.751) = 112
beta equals 23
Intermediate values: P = 11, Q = -6.3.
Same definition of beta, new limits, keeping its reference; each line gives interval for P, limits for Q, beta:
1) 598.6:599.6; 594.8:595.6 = 27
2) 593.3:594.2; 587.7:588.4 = 5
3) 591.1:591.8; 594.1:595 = 5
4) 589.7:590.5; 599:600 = 10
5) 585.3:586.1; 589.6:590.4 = 22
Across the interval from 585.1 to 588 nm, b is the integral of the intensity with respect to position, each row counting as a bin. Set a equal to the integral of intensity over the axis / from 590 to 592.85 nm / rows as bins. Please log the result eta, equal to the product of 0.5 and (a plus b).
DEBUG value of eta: 319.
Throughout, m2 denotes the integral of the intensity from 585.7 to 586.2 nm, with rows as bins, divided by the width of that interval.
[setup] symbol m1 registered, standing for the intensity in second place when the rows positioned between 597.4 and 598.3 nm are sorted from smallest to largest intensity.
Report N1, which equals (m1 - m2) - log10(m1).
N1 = 2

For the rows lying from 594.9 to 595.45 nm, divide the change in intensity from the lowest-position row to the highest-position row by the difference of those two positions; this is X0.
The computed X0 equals -27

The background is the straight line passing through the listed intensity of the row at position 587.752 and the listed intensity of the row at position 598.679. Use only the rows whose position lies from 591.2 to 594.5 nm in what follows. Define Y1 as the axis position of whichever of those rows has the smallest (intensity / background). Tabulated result 591.963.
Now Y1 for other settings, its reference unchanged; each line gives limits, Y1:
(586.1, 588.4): 587.346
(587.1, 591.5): 589.378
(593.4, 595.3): 595.243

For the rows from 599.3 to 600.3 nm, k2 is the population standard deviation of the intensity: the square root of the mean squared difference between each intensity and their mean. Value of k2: 7.2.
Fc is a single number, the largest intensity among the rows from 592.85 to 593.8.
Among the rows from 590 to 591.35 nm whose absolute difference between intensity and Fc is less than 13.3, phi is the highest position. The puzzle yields 591.281 nm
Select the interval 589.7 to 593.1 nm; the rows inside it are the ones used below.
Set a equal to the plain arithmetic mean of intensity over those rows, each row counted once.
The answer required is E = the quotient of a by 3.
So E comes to 36.9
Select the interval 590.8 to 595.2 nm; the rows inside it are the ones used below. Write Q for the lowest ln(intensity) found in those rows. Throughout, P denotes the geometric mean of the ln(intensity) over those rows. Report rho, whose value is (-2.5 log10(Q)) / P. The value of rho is -0.352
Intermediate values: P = 4.73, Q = 4.63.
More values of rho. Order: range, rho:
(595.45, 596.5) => -0.351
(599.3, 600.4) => -0.349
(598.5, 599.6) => -0.350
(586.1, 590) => -0.351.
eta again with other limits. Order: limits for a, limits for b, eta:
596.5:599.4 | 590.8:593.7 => 339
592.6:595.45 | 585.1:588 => 323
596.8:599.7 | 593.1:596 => 340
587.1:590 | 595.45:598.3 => 319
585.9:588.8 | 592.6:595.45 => 322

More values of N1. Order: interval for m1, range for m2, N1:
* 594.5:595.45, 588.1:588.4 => -11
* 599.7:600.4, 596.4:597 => -18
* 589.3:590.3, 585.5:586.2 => -20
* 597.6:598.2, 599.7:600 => -3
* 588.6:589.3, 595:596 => -12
